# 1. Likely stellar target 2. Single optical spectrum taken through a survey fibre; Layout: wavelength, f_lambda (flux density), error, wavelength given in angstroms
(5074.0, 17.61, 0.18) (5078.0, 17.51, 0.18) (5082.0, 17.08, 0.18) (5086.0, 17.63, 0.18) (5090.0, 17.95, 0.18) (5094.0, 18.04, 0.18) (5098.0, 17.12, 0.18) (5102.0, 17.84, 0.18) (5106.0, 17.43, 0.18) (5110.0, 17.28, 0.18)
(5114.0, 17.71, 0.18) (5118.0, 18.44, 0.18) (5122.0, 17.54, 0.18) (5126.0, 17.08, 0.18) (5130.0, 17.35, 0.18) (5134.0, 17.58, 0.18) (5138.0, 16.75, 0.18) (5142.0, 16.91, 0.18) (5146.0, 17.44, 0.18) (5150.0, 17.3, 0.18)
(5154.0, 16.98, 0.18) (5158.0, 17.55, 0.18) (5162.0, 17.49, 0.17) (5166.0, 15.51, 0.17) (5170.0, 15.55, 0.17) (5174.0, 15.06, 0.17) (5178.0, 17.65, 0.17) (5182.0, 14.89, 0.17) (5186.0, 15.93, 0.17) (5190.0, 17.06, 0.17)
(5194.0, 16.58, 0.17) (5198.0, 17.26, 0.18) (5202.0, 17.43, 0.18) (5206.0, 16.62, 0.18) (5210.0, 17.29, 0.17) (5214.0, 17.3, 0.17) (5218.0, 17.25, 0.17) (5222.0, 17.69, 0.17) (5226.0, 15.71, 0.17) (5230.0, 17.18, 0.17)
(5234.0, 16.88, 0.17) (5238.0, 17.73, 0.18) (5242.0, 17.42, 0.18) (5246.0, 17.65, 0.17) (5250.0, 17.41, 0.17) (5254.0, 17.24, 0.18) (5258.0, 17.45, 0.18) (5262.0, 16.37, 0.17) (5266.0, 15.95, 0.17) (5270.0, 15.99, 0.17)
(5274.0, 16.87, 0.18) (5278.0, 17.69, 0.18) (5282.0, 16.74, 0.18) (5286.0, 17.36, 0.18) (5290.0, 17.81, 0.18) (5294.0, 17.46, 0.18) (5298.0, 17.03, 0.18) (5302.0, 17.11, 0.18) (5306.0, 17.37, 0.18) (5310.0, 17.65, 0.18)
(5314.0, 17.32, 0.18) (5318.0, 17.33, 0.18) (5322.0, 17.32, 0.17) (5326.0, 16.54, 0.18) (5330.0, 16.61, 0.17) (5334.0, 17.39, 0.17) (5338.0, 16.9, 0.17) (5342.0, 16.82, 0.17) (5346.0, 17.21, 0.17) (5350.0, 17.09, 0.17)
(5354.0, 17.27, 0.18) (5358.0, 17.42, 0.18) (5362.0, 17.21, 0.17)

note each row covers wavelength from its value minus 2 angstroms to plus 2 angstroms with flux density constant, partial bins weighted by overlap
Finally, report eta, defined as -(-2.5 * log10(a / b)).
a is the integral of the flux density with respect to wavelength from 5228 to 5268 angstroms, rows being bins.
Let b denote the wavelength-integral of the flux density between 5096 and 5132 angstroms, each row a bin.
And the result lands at 0.09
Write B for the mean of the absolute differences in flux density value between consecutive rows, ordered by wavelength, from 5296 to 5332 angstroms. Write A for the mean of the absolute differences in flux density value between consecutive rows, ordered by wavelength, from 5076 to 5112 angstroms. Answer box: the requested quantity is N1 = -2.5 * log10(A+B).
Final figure 0.4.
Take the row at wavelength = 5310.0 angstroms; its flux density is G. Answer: 17.65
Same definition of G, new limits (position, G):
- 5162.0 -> 17.49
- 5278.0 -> 17.69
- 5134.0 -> 17.58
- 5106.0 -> 17.43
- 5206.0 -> 16.62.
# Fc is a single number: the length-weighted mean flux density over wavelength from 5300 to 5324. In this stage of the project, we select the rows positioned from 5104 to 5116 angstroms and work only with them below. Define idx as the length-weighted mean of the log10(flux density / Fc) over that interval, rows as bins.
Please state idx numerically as 0.003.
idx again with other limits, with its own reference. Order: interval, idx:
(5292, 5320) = -0.001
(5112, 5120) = 0.018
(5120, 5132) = -0.001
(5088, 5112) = 0.006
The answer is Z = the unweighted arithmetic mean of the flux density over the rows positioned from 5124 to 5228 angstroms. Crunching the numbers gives 16.8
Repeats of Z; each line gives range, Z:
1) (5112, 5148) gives 17.4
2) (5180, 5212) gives 16.6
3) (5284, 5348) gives 17.2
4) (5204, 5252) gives 17.2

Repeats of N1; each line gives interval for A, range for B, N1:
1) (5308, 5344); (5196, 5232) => 0.0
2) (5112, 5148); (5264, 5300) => -0.1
